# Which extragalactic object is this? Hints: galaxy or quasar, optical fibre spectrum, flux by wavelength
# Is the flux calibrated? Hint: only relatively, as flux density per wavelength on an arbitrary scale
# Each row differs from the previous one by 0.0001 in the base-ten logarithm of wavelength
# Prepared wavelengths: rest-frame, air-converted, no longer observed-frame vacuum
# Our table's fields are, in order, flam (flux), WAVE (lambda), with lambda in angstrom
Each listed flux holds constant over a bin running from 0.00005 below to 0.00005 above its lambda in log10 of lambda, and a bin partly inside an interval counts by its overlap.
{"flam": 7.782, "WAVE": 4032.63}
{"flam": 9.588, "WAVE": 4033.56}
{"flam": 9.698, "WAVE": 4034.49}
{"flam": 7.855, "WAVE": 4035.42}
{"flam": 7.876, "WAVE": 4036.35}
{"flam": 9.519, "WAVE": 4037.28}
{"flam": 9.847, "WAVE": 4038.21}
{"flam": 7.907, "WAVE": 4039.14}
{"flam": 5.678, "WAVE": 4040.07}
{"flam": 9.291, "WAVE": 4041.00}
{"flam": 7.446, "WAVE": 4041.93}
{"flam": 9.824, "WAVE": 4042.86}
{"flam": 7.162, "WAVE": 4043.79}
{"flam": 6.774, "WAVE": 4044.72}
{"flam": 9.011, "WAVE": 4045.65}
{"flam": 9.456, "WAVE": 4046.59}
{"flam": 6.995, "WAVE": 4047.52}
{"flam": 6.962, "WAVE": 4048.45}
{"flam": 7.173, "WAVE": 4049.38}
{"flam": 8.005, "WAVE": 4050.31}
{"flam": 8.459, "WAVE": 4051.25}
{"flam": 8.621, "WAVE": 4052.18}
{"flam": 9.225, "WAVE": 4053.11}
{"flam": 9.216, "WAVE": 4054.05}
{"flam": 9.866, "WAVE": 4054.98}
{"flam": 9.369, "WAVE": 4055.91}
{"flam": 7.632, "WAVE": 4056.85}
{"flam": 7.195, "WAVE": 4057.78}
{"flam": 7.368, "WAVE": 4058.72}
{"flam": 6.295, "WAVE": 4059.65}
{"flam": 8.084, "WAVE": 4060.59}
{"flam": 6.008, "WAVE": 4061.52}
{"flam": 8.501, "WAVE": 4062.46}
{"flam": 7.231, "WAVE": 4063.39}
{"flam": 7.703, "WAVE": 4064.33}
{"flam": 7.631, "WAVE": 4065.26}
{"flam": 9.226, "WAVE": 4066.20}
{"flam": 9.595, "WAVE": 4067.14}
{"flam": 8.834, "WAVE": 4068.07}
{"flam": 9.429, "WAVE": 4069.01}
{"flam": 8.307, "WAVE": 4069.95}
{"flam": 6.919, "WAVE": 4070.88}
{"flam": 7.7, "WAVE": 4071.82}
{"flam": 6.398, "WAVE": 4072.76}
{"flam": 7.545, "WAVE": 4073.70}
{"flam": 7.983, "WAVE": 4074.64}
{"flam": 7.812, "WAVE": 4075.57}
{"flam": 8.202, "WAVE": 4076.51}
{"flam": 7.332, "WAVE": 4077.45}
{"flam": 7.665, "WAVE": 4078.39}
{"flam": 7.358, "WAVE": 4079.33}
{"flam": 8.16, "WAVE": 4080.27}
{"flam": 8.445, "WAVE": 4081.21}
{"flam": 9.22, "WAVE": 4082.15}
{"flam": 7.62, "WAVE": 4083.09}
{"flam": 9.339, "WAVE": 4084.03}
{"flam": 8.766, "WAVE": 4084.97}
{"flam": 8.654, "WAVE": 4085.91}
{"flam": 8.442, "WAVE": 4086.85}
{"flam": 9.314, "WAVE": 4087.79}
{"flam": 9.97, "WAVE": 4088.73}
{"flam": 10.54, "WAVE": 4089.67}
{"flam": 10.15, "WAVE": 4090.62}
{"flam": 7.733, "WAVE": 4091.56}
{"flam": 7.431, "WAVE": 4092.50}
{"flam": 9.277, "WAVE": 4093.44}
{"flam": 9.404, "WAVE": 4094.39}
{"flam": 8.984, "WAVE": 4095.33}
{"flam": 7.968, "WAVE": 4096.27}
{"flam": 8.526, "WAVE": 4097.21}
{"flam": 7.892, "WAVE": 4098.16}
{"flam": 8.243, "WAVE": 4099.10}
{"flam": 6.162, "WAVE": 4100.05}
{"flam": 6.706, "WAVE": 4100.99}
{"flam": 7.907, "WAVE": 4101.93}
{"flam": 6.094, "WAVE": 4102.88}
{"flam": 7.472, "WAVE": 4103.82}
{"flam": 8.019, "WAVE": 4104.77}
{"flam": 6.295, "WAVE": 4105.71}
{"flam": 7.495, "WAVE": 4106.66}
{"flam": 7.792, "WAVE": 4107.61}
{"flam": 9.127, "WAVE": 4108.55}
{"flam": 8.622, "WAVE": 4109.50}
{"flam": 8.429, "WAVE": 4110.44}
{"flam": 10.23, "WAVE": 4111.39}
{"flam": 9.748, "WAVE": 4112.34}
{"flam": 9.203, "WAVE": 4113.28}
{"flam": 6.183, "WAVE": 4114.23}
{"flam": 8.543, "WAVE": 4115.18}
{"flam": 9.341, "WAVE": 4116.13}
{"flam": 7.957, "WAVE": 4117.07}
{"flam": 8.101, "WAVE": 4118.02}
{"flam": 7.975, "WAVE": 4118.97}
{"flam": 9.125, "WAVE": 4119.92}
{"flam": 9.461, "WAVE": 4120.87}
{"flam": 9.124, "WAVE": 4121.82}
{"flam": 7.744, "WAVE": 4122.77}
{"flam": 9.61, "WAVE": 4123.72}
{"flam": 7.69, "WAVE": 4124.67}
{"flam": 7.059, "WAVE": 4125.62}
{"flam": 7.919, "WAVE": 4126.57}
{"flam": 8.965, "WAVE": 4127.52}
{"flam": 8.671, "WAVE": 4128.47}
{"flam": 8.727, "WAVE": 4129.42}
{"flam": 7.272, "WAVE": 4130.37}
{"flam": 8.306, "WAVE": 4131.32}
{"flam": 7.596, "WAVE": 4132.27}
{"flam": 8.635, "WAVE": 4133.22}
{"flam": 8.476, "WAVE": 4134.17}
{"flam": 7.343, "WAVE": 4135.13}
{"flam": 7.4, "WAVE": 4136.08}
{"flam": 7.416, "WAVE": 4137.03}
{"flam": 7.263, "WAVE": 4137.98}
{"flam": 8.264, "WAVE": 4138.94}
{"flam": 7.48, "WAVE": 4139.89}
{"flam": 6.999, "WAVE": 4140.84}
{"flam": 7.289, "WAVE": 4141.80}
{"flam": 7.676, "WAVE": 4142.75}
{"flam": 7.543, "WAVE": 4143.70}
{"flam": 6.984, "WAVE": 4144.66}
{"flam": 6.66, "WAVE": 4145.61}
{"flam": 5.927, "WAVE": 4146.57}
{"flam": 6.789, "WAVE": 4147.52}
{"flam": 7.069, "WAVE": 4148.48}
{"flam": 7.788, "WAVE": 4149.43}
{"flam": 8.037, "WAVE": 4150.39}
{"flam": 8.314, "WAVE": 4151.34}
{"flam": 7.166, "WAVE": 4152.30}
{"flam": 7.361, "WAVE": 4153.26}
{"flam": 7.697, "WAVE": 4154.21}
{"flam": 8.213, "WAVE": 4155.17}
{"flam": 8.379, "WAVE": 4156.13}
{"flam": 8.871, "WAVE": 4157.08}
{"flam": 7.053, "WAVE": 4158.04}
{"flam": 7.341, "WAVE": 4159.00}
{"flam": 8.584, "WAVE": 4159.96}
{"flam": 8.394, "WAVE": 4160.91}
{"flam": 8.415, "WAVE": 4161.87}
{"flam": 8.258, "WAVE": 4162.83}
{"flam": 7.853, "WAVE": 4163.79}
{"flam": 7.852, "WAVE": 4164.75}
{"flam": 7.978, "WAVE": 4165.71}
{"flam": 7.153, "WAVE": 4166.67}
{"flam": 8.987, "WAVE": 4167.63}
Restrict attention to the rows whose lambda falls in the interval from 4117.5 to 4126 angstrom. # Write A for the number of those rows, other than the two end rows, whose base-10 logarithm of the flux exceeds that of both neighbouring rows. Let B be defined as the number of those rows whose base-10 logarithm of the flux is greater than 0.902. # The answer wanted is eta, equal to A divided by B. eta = 0.4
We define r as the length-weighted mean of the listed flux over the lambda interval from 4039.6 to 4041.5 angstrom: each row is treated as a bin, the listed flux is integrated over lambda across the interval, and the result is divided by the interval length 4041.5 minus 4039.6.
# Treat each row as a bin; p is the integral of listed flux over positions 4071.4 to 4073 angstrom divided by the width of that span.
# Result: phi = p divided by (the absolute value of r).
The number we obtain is 0.95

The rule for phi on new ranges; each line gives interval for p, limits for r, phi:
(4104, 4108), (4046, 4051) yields 0.95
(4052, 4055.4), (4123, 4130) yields 1.11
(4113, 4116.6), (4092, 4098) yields 0.97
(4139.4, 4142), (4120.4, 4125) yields 0.83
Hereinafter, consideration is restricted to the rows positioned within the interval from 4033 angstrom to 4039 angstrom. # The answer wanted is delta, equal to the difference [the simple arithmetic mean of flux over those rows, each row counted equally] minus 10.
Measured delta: -0.9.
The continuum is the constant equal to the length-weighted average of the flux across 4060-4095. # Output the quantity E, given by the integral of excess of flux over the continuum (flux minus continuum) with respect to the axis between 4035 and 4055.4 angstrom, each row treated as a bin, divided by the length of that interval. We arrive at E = 0.0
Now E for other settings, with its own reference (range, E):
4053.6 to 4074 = -0.3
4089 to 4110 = -0.2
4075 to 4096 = 0.3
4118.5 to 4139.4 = -0.1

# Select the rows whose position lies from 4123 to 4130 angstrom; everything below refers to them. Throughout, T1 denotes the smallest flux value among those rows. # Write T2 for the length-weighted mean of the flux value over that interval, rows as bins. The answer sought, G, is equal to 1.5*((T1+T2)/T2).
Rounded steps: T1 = 7.059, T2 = 8.34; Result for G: 2.77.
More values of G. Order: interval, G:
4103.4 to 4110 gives 2.70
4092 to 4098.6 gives 2.81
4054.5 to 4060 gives 2.68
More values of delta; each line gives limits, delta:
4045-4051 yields -2.1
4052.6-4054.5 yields -0.8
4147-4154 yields -2.5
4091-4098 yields -1.5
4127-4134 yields -1.7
